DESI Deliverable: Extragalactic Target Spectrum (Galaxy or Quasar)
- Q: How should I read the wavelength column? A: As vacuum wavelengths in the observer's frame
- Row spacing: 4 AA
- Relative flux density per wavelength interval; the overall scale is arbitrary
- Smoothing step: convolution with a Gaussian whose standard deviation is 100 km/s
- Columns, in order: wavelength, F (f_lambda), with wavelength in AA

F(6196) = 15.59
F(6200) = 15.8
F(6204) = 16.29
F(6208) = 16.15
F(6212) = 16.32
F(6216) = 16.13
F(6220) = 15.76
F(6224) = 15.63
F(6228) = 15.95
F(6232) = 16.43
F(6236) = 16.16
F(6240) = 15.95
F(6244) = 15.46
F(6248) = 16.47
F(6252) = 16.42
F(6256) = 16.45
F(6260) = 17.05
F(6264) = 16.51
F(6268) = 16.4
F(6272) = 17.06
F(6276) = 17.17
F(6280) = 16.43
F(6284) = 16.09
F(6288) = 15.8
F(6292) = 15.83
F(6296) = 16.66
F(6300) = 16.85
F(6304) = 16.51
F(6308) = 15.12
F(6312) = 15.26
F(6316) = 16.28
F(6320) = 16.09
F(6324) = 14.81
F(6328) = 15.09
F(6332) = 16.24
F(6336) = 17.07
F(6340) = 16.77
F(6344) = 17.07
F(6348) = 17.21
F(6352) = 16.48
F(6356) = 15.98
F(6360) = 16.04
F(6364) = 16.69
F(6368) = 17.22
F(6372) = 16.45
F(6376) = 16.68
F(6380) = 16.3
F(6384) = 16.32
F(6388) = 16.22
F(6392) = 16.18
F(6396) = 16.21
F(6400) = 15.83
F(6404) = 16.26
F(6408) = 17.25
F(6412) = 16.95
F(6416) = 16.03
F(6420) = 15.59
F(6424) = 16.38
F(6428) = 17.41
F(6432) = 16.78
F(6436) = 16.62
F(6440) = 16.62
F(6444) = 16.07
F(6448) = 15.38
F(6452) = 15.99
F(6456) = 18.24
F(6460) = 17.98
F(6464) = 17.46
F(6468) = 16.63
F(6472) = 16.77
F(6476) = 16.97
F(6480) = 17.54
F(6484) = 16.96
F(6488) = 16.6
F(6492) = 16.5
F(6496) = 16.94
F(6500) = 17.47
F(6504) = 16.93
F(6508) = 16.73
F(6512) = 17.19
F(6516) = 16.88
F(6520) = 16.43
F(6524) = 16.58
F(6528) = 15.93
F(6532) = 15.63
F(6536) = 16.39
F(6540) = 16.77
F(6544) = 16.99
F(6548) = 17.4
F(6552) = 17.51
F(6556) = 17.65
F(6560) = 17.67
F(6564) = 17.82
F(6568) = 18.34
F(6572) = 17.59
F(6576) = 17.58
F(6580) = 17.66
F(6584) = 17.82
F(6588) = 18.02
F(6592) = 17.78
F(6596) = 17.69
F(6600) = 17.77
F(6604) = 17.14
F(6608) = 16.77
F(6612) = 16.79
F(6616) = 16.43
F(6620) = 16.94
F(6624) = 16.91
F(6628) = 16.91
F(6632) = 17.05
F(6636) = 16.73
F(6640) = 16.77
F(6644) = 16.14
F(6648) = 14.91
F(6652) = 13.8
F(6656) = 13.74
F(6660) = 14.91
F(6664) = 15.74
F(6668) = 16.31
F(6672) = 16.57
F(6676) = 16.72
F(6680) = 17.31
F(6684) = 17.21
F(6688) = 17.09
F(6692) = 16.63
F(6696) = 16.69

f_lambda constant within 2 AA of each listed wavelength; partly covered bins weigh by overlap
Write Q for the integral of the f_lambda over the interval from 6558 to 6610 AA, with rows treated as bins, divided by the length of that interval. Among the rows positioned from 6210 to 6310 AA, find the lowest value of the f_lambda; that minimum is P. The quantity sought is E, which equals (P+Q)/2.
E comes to 16.4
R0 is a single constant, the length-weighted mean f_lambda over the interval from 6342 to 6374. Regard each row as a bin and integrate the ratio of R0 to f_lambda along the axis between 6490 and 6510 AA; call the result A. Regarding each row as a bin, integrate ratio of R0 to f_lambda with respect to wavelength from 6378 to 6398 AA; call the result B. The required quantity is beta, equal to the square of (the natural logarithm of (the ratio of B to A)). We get 0.0016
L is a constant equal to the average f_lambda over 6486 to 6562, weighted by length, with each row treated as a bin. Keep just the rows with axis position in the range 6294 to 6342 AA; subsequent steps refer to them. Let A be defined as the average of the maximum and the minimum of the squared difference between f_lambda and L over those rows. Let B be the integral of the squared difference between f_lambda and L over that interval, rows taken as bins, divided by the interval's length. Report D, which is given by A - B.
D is 0.9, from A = 2.1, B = 1.2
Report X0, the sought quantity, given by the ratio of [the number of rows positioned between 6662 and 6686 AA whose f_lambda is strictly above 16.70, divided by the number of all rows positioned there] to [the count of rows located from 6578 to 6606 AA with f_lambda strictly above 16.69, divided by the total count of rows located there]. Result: 0.5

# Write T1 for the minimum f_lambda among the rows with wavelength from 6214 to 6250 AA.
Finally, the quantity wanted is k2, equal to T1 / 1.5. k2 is 10.3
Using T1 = 15.46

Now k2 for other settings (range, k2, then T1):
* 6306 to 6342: 9.9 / 14.81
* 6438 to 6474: 10.3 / 15.38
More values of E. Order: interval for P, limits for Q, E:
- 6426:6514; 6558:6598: 16.6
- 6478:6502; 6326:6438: 16.5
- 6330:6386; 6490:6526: 16.4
